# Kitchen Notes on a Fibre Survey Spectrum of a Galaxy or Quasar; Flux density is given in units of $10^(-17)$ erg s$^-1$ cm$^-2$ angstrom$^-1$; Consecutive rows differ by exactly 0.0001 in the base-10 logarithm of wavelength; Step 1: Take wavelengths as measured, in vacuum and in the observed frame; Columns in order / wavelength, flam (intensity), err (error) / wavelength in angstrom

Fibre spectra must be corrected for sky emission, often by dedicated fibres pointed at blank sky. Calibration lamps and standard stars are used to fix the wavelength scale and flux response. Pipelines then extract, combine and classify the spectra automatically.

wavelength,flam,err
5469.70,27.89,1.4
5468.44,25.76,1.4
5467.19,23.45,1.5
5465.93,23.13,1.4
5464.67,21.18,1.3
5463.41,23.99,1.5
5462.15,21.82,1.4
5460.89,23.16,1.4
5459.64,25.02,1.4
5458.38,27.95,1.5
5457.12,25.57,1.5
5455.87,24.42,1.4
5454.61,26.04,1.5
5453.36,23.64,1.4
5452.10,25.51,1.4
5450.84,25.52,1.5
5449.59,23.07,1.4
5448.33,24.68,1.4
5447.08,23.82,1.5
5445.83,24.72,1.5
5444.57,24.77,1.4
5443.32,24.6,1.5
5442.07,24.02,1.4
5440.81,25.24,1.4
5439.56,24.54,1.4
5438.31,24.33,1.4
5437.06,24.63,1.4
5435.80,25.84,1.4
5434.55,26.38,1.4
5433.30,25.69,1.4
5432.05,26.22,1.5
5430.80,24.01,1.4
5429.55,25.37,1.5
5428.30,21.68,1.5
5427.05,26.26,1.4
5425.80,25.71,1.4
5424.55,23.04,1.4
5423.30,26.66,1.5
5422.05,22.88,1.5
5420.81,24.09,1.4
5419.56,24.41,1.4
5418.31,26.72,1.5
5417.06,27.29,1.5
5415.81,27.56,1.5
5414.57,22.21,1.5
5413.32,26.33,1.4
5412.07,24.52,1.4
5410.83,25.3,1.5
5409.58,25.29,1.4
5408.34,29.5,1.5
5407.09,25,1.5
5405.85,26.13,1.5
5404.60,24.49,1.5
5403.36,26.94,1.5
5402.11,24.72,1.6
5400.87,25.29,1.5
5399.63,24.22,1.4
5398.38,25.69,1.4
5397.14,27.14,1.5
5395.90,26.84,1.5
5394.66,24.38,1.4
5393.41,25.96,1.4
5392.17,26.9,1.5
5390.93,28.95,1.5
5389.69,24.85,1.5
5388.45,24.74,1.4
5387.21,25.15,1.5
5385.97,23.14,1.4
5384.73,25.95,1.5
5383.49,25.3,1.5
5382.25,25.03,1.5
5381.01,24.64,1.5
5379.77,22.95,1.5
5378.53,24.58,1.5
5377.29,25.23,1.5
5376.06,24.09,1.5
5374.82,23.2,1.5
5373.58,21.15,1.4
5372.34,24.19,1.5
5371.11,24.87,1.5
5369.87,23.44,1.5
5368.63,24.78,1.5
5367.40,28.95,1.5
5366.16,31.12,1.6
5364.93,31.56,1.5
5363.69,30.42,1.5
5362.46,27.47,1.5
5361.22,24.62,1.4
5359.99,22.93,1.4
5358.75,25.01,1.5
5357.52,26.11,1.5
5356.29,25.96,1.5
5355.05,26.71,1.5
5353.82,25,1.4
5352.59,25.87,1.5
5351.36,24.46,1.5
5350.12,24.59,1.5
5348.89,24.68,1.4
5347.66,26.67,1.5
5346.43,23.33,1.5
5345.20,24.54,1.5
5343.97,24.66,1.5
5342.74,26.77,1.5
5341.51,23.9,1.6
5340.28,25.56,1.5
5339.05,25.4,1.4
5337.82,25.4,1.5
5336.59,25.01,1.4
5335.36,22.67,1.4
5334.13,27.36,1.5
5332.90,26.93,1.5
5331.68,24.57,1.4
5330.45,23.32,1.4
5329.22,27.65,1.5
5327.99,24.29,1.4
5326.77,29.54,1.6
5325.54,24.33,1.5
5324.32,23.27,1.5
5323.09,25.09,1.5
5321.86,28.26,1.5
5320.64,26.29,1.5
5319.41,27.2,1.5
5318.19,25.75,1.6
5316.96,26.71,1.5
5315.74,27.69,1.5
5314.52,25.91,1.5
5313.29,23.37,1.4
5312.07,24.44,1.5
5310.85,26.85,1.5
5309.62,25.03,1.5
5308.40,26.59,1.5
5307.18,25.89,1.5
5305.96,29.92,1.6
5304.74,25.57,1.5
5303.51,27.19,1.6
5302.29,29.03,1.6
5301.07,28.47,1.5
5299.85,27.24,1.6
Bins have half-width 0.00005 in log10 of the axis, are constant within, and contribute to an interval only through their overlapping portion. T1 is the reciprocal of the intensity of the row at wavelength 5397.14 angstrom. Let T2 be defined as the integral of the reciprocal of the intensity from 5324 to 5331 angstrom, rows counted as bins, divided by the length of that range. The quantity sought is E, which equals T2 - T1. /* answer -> 0.003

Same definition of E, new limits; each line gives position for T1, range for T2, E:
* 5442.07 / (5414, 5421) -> -0.002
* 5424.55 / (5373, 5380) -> -0.001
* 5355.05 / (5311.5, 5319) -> 0.002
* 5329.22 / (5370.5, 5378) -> 0.006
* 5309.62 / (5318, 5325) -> -0.001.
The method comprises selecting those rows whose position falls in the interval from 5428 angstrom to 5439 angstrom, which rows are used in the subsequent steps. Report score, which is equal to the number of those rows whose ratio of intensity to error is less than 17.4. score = 4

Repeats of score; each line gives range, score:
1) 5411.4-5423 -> 3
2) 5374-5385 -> 9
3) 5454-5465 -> 6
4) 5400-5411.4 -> 5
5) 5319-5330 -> 4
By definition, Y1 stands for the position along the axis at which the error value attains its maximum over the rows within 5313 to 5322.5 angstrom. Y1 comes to 5318.19 angstrom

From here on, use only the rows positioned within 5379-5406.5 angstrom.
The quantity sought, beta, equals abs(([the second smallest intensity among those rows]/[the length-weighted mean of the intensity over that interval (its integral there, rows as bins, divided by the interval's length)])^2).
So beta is 0.828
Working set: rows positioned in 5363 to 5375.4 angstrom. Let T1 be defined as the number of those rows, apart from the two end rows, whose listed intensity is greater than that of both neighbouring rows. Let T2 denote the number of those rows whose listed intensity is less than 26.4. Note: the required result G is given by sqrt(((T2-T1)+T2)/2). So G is 2.24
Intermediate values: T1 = 2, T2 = 6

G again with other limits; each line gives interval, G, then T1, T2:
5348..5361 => 2.74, 3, 9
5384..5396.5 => 2.45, 2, 7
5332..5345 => 2.35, 3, 7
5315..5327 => 2.00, 2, 5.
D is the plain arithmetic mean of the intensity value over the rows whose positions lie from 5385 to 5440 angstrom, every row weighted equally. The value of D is 25.4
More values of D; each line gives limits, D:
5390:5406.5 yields 26.0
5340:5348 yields 25.1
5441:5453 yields 24.5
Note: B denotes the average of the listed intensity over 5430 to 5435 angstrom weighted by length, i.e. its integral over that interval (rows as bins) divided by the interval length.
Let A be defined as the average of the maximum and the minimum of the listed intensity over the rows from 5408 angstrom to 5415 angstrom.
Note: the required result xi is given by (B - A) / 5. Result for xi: -0.1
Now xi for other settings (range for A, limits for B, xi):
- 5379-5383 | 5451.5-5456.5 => 0.2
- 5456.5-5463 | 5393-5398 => 0.2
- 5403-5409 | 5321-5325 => -0.3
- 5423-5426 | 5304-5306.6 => 0.6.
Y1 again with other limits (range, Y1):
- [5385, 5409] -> 5402.11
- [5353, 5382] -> 5366.16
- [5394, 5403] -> 5402.11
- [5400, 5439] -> 5402.11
